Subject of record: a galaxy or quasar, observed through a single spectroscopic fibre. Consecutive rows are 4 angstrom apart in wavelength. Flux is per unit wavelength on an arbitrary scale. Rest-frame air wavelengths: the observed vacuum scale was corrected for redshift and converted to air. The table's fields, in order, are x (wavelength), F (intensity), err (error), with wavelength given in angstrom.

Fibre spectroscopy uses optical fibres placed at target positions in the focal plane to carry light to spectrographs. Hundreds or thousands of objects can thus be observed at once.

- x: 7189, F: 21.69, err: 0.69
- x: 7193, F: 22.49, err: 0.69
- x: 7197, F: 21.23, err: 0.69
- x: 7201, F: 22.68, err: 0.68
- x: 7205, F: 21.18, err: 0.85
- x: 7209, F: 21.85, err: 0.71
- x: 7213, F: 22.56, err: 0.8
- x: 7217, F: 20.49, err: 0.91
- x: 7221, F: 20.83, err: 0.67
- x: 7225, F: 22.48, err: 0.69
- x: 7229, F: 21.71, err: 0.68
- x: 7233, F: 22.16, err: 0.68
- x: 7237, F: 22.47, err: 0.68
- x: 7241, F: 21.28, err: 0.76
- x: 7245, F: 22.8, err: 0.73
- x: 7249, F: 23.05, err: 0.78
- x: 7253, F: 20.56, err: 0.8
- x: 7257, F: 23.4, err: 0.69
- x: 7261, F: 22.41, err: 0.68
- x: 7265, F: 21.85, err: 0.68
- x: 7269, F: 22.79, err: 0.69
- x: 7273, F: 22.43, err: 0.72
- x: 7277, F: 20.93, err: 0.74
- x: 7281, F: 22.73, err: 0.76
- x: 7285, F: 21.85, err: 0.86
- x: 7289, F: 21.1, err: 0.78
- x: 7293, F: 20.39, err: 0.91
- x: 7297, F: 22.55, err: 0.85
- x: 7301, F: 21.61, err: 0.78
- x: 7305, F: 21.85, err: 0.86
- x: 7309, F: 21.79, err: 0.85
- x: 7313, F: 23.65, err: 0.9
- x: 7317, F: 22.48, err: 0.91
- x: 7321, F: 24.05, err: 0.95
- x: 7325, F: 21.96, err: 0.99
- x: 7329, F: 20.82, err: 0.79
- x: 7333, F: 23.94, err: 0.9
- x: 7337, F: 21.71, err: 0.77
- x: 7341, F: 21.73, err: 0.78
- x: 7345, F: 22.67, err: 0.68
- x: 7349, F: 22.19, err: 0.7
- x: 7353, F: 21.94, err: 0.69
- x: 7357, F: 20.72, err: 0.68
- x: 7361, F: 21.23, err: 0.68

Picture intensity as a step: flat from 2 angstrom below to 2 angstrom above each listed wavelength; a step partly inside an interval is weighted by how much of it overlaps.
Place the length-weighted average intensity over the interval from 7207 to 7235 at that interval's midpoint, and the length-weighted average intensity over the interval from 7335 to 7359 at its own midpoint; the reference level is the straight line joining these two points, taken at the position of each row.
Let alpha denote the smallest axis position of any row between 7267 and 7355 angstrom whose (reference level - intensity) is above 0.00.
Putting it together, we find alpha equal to 7277 angstrom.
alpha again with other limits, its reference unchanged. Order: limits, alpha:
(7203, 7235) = 7205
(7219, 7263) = 7221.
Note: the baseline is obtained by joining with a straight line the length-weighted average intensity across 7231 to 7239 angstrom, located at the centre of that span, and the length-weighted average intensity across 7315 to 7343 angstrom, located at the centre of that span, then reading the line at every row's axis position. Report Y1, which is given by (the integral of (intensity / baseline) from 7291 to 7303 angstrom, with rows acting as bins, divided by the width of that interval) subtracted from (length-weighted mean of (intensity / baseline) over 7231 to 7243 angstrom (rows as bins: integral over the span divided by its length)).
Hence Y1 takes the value 0.022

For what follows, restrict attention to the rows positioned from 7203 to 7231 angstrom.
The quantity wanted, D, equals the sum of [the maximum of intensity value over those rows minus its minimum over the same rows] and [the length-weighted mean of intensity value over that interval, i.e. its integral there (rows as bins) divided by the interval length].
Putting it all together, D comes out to 23.7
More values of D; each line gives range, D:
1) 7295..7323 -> 25.0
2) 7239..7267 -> 25.0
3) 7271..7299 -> 24.1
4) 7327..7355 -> 25.3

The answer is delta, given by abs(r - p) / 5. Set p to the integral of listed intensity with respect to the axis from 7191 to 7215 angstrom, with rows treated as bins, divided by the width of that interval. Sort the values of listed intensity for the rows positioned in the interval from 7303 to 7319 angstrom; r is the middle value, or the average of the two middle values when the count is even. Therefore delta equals 0.03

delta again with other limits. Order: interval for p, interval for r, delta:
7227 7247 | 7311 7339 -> 0.08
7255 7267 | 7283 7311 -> 0.15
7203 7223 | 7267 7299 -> 0.15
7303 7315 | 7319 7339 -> 0.09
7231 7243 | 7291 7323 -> 0.04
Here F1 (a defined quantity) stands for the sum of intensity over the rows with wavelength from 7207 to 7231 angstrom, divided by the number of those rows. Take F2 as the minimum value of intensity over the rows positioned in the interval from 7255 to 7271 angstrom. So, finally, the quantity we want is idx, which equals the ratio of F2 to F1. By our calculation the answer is 1.01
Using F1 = 21.7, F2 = 21.85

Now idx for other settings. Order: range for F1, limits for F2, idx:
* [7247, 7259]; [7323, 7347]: 0.93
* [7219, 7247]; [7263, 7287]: 0.95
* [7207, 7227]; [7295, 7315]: 1.00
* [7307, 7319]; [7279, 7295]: 0.90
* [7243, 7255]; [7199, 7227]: 0.93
